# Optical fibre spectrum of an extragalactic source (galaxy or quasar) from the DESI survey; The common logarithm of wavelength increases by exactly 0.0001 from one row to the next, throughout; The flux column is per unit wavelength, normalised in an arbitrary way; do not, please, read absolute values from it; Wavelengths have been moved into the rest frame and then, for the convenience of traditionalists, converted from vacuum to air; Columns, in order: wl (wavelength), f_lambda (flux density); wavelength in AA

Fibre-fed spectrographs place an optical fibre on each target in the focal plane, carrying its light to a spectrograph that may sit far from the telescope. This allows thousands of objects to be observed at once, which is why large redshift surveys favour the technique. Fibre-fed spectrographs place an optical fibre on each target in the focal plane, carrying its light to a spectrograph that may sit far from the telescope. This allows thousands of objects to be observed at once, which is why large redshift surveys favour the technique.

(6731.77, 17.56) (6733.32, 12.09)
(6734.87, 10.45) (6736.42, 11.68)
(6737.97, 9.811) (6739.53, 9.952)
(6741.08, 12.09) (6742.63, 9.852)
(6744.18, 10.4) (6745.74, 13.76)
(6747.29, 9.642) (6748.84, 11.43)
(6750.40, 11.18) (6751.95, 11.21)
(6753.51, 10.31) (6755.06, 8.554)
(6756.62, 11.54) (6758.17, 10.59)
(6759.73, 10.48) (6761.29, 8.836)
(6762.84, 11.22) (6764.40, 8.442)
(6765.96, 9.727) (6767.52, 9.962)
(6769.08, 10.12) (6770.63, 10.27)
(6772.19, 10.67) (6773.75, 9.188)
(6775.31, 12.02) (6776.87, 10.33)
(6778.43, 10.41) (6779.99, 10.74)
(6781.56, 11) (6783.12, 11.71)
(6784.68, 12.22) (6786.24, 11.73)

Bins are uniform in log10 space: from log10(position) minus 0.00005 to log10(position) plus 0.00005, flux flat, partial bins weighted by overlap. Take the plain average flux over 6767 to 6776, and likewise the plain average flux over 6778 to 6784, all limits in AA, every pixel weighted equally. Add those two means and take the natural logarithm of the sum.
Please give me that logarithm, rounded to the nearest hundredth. 3.06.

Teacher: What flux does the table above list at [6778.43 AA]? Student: 10.41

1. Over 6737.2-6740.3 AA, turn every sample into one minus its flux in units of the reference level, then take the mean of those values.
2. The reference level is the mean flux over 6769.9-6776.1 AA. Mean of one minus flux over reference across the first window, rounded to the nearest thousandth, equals 0.062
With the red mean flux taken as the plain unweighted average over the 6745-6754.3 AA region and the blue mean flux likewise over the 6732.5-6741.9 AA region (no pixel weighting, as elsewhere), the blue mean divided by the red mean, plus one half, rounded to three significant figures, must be 1.48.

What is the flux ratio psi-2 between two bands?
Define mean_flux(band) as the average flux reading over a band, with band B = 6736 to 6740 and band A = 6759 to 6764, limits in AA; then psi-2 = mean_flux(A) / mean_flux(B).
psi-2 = 0.97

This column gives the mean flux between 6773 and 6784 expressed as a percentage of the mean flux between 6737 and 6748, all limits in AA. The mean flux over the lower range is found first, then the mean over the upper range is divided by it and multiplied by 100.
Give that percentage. 100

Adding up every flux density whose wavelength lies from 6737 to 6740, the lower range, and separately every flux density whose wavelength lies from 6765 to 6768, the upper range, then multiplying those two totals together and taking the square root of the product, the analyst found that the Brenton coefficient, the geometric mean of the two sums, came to 19.7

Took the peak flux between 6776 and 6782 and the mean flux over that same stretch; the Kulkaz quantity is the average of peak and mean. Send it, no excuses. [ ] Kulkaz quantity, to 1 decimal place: 10.8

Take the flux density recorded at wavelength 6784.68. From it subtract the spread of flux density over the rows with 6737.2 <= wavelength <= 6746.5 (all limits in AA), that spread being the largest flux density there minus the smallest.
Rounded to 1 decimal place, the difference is 8.3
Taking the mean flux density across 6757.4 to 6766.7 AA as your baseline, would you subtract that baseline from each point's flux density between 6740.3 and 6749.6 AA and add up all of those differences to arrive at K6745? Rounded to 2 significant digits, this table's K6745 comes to 7.9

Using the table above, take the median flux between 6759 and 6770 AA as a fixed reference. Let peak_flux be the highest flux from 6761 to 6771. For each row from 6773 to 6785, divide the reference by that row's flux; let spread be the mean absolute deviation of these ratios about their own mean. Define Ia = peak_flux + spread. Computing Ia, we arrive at 11.3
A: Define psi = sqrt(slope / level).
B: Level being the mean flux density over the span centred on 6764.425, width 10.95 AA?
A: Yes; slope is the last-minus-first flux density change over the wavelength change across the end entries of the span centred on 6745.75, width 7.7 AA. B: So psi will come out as 0.161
